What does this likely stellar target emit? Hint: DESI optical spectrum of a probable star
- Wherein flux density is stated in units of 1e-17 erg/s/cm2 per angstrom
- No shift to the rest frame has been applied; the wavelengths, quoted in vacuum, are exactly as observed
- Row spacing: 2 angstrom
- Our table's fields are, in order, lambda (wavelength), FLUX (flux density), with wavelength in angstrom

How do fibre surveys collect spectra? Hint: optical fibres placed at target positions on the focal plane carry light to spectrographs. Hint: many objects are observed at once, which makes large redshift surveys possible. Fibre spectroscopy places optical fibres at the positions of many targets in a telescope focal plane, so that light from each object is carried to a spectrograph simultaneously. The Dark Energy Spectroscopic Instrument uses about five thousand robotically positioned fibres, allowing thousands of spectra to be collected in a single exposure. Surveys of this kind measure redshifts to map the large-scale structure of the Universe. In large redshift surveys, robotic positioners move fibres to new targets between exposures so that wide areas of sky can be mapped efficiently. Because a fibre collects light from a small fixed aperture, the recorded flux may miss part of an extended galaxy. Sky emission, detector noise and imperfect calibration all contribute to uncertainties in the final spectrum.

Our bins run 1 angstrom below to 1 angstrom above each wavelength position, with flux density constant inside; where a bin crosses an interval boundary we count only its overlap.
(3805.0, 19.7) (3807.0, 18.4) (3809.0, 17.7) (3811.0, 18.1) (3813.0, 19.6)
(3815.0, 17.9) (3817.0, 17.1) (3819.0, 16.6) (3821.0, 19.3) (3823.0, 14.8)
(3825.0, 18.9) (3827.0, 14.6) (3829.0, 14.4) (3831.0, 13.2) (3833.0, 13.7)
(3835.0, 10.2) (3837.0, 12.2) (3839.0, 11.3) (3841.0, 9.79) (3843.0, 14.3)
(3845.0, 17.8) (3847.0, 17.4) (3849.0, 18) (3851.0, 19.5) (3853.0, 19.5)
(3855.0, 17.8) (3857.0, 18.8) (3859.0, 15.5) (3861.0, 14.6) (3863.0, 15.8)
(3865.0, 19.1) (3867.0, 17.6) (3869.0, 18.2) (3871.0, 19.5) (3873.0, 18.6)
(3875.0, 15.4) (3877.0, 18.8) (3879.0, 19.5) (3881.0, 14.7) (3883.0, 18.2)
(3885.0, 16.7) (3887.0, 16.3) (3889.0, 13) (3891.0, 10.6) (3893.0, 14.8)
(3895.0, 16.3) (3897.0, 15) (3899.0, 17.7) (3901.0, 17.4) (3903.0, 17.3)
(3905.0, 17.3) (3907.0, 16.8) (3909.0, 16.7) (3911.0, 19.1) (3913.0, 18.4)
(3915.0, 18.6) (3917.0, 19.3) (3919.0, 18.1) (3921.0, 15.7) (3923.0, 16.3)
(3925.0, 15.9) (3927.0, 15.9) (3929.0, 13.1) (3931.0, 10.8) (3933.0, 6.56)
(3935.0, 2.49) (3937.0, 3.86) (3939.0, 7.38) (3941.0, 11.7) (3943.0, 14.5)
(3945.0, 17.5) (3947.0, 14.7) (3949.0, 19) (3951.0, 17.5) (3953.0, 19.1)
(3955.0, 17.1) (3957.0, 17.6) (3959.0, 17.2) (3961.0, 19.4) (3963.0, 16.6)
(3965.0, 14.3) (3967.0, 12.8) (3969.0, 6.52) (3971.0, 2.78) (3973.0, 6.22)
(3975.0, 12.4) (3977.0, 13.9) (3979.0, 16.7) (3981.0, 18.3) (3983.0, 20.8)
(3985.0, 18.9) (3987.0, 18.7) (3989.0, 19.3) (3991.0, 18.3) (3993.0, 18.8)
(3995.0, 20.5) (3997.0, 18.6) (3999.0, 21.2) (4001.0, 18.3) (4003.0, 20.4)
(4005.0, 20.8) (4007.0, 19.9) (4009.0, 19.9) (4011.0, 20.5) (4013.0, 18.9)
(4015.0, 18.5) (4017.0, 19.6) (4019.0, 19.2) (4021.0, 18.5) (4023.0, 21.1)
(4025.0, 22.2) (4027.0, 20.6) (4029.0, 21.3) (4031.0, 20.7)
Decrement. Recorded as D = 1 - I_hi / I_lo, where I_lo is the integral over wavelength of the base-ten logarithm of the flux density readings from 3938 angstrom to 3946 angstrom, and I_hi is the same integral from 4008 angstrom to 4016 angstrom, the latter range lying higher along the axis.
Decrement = -0.19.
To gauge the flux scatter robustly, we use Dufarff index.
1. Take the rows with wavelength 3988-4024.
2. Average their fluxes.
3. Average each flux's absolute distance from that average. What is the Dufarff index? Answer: 0.86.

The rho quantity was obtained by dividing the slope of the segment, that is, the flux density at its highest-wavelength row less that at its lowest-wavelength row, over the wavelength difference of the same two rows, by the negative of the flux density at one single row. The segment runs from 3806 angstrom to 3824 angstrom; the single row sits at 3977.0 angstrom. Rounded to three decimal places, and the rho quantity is 0.016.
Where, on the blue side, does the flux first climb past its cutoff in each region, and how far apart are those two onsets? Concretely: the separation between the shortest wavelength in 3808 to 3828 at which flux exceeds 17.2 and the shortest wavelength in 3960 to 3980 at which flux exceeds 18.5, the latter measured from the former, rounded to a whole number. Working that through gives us 152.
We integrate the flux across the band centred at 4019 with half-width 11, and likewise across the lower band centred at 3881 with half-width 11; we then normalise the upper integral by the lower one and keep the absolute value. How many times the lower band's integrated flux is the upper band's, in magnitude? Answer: 1.2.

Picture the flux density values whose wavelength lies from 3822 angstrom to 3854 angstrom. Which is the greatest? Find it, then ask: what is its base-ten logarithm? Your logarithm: 1.29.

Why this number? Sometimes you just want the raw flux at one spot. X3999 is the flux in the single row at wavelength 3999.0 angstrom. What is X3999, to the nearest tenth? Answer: 21.2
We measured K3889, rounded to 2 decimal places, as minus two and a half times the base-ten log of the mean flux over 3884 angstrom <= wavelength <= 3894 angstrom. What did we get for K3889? -2.89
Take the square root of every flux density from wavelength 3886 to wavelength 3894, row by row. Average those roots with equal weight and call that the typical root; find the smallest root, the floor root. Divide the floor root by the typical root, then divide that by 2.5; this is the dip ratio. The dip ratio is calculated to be 0.353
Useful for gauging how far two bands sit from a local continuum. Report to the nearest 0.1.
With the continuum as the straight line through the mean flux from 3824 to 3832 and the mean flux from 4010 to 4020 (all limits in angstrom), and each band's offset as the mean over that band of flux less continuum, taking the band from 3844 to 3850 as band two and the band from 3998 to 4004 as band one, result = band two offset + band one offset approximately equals 3.0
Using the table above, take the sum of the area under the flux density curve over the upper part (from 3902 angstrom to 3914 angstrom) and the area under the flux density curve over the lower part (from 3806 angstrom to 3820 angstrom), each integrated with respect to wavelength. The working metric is 462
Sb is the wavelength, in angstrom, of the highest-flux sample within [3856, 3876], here 3871.0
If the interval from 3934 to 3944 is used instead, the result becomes 3943.0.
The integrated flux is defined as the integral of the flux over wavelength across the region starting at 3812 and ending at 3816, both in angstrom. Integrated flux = 75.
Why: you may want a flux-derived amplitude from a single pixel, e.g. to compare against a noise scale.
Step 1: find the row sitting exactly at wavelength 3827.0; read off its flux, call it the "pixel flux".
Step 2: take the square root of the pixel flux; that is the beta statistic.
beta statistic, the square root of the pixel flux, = 3.8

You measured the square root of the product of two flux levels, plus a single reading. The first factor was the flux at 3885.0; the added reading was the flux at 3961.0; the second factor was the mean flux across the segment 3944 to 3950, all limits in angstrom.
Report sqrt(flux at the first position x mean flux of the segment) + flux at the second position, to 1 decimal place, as 36.3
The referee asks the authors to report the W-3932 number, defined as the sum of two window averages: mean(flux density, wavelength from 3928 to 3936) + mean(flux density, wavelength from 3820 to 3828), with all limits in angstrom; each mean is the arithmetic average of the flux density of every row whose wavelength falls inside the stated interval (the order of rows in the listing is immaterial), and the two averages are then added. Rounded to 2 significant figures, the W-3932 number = 25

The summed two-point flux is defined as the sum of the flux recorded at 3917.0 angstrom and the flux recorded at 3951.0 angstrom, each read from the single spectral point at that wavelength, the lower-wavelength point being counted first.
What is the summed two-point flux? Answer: 37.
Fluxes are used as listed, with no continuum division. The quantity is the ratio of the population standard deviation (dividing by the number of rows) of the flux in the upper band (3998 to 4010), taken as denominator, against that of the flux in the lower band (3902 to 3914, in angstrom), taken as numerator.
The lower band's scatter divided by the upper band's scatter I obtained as 0.9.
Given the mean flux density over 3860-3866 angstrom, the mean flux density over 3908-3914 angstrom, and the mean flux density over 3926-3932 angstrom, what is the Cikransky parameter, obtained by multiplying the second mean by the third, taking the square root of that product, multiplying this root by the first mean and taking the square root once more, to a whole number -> 16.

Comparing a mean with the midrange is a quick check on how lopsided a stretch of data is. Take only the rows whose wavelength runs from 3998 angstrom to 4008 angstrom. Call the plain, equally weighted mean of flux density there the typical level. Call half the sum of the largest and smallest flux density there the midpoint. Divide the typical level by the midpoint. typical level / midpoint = 1.02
